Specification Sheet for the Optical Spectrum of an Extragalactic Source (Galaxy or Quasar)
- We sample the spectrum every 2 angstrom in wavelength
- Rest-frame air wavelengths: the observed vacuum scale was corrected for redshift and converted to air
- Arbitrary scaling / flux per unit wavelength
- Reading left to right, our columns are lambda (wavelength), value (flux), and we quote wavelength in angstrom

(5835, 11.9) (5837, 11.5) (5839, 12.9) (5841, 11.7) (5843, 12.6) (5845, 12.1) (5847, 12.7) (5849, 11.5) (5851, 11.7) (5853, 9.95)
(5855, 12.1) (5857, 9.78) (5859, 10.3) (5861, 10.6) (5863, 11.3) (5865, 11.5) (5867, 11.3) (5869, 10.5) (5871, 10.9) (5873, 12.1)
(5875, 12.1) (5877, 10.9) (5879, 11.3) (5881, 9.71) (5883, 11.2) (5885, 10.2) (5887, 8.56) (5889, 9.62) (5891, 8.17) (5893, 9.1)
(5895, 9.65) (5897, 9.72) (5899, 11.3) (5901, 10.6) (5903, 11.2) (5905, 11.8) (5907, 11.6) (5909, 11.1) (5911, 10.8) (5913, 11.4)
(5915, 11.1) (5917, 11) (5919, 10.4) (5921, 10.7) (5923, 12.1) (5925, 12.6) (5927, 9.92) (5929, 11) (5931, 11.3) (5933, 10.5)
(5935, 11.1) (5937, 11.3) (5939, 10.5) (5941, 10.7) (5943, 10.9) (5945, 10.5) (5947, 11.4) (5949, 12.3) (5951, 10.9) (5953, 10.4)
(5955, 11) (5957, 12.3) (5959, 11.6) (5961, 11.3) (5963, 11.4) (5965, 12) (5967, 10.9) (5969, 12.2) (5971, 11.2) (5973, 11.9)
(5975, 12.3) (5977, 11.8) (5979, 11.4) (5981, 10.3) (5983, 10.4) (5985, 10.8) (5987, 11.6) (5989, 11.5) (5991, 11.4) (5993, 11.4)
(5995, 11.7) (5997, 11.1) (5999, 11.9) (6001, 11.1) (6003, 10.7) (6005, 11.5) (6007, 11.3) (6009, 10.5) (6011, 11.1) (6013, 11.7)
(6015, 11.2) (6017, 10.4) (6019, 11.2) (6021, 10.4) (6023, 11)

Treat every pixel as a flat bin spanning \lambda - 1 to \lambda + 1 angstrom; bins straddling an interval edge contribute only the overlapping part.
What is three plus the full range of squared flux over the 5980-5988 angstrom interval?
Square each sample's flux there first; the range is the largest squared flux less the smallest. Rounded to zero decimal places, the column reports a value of 31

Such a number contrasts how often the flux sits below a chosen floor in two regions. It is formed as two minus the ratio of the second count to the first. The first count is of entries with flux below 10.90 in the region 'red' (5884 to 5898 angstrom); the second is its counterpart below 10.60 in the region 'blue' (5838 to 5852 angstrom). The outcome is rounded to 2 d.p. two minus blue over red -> 2.00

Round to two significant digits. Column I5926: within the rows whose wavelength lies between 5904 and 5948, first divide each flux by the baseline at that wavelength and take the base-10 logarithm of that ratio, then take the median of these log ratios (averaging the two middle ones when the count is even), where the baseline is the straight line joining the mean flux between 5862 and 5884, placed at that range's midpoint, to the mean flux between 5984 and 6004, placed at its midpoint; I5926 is -0.0071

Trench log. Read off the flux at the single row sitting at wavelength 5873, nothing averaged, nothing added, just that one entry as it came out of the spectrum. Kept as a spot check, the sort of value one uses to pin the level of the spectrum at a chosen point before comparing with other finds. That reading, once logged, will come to 12.1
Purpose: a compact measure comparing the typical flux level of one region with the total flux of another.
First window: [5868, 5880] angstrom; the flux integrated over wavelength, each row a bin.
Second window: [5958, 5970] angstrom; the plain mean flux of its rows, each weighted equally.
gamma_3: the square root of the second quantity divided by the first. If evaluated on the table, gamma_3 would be 0.292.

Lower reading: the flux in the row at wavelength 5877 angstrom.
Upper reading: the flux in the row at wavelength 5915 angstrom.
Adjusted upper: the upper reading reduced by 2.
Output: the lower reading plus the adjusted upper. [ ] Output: 20.0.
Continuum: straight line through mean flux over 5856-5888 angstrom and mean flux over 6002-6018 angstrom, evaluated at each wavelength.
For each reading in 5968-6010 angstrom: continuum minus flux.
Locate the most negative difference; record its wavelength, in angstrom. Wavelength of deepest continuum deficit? 5975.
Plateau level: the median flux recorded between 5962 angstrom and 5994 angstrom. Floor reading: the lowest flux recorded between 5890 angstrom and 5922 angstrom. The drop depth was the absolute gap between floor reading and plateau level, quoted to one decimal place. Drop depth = 3.2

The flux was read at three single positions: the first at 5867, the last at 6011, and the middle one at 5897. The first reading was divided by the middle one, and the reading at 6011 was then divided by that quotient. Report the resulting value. 10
